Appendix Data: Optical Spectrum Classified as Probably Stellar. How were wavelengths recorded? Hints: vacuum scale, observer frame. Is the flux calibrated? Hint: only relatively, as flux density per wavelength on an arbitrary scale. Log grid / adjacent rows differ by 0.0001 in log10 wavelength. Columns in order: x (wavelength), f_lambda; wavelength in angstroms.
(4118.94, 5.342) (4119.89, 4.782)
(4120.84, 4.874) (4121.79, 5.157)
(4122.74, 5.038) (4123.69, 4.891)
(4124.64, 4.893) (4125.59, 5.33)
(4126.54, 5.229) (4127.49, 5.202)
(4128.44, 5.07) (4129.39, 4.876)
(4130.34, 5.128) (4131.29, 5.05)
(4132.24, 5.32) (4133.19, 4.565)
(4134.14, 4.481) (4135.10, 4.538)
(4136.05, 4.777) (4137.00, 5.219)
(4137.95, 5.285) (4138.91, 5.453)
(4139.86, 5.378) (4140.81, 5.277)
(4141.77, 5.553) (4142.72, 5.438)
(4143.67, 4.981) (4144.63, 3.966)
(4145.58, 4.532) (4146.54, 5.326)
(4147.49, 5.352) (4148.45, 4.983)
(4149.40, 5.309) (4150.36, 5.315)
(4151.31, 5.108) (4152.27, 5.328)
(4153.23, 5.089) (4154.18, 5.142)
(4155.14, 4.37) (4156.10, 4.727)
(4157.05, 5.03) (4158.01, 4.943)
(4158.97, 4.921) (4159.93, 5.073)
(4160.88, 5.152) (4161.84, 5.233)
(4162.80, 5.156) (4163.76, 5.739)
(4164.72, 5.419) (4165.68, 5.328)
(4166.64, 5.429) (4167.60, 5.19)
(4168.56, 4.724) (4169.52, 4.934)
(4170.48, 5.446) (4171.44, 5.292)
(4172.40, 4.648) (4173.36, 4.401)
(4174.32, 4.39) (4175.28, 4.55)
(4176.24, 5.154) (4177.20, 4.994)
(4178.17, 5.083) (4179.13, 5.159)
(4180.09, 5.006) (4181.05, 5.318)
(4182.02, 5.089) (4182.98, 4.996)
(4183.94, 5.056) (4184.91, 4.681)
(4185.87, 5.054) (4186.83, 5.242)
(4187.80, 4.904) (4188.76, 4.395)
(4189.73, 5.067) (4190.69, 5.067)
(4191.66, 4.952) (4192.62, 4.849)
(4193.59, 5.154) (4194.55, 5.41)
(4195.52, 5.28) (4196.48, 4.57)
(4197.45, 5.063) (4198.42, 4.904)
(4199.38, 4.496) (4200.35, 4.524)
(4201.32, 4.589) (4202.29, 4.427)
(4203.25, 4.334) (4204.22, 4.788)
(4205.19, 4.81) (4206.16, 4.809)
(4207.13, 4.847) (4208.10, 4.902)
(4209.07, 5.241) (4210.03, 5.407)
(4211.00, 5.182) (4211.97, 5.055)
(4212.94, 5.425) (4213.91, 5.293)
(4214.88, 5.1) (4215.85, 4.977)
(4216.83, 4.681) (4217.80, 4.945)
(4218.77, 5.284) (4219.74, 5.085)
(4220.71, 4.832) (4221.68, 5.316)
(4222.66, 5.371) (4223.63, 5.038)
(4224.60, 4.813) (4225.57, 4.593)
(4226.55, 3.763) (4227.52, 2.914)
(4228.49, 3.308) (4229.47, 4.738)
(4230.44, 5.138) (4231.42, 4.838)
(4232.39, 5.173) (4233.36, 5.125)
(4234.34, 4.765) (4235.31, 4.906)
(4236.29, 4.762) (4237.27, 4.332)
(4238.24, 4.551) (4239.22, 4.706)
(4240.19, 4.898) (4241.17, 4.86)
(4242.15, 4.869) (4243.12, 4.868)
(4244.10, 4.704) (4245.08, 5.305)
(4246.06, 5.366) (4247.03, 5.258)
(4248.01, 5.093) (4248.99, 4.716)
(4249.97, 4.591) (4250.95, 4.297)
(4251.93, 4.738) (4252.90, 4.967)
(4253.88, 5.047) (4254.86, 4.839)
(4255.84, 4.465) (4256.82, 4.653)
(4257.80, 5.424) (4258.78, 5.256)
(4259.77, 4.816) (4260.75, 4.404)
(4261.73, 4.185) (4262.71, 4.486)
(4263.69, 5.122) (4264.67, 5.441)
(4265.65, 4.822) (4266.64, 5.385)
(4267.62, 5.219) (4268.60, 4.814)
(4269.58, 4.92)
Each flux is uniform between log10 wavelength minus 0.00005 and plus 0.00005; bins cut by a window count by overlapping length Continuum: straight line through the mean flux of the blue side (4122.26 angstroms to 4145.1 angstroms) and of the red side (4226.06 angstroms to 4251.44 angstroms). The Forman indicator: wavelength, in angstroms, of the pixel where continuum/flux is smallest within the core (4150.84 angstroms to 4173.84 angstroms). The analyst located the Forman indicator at 4163.76 angstroms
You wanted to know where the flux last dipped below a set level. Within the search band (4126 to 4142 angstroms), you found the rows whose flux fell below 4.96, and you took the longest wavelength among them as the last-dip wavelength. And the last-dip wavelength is 4136.05 angstroms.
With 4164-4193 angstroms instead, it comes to 4192.62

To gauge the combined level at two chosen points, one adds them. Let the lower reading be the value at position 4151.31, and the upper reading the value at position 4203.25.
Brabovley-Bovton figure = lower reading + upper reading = 9.4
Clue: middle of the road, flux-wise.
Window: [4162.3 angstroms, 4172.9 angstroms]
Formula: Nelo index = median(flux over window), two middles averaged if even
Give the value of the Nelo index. 5.29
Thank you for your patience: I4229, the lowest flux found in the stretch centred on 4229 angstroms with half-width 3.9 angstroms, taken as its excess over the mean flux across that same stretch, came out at -1.4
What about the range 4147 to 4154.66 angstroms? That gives -0.2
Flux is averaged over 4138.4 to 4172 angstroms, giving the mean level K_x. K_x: 5.13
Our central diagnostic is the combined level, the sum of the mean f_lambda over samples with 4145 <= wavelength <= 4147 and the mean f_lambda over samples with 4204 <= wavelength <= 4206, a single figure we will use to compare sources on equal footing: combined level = 9.7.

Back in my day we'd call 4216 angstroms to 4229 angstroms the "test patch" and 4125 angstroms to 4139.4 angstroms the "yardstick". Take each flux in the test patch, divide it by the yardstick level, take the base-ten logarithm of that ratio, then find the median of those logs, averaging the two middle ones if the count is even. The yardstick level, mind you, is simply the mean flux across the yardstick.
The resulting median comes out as -0.018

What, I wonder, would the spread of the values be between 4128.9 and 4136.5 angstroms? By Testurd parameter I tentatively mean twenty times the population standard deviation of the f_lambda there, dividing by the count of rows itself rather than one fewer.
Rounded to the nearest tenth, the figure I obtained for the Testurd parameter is 5.7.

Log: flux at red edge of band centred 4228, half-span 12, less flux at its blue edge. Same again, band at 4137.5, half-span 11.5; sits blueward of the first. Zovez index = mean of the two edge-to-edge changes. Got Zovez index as -0.1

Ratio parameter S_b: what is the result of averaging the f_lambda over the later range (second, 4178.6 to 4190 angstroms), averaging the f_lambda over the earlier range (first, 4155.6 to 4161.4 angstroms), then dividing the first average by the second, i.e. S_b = 1.00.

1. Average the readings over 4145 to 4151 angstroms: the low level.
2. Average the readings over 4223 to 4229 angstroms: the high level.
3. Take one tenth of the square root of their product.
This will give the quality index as 0.46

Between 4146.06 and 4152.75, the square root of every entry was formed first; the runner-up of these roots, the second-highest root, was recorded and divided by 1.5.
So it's 1.54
